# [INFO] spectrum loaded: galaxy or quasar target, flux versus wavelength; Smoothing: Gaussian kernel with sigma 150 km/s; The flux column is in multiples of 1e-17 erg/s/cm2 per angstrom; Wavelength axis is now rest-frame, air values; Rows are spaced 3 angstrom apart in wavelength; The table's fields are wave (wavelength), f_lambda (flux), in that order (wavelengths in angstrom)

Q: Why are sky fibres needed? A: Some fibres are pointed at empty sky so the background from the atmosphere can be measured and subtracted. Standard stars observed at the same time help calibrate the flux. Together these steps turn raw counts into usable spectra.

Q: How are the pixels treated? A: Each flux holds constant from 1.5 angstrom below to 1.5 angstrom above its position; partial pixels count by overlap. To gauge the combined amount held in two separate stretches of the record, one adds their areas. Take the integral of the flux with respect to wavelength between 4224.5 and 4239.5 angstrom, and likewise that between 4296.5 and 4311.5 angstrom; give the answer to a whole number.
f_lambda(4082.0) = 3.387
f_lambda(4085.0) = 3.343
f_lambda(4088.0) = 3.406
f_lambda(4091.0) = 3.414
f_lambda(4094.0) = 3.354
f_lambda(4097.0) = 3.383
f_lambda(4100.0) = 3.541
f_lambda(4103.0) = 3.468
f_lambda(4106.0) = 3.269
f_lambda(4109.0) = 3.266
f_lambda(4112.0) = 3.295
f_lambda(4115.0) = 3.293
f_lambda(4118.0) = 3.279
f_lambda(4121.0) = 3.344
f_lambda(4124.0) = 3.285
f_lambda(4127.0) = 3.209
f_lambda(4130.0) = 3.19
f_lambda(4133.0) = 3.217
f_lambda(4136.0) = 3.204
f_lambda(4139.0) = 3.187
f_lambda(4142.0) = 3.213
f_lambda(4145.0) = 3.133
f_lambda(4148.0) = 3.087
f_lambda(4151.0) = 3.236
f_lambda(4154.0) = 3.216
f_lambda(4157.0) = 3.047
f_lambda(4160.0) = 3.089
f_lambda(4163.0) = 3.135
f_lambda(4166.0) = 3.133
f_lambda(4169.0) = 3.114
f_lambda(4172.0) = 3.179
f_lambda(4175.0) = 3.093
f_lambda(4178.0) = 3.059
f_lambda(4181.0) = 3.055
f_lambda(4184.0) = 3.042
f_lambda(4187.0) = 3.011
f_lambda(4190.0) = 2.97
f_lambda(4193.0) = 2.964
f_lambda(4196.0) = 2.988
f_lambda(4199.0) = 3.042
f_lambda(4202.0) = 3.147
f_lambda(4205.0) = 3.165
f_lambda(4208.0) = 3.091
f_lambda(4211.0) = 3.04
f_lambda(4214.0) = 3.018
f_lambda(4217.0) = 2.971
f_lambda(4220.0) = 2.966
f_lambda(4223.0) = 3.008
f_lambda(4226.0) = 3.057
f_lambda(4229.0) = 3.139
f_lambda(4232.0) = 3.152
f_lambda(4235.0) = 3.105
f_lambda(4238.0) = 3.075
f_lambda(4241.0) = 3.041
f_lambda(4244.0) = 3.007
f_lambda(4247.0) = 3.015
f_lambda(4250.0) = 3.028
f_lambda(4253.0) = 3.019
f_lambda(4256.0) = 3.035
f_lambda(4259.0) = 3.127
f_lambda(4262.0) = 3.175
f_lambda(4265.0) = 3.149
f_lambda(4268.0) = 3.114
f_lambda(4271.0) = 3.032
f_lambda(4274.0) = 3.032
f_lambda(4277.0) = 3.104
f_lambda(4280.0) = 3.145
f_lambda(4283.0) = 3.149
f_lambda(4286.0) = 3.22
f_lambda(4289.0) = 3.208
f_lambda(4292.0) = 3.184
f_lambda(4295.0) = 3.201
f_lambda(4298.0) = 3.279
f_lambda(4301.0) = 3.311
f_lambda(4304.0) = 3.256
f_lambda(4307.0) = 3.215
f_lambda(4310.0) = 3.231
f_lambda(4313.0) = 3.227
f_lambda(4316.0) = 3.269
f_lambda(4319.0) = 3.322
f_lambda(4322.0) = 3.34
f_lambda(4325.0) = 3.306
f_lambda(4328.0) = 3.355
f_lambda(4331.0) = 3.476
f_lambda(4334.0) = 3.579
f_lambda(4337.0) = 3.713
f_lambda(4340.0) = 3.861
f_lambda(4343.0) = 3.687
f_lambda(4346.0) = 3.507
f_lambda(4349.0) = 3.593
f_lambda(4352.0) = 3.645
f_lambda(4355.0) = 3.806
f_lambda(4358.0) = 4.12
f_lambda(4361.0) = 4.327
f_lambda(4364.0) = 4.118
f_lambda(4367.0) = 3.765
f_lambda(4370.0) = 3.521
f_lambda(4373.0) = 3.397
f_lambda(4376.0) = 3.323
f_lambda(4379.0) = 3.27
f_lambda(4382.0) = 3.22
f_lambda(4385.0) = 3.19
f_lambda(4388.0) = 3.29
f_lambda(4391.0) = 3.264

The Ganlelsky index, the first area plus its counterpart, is 95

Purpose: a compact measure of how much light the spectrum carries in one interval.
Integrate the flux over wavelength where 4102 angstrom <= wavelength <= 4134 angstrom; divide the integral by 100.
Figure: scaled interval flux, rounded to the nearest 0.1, 1.1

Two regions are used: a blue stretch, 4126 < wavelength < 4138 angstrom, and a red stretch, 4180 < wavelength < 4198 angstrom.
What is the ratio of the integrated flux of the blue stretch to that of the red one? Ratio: 0.7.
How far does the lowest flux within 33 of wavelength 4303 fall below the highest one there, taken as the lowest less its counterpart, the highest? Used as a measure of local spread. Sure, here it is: -0.55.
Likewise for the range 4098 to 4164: -0.49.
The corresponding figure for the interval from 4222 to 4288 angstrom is -0.21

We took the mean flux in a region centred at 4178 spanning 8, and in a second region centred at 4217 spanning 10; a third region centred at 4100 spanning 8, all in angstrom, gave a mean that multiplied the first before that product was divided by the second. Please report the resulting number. 3.6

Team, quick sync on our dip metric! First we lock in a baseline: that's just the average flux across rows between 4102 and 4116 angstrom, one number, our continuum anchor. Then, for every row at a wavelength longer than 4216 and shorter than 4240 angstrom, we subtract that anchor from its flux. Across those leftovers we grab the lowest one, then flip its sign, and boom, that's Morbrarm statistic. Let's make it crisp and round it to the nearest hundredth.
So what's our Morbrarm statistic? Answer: 0.35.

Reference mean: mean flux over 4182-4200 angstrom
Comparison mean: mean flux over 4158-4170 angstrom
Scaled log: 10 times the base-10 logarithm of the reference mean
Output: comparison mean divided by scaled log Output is 0.65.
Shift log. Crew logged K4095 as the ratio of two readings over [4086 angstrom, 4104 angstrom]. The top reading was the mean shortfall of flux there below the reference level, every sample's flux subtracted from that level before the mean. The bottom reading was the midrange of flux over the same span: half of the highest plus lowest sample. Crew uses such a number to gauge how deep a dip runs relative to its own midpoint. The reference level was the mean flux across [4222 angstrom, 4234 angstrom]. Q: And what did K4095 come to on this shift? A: -0.10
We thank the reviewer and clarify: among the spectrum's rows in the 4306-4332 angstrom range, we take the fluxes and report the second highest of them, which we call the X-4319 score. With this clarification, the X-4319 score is 3.355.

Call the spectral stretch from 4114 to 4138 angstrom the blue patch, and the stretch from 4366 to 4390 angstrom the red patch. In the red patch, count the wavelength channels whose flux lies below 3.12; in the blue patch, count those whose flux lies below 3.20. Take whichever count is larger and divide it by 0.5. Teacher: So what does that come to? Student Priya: 2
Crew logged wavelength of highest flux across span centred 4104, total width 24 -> 4100.0 angstrom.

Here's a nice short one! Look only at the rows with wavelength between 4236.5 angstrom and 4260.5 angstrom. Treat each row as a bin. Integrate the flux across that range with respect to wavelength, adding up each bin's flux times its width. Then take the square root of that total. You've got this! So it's 8.5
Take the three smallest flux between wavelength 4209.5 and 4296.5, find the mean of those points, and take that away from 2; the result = -0.98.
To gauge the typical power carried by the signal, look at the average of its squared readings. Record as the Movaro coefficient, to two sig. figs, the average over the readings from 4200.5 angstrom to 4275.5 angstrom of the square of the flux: 9.4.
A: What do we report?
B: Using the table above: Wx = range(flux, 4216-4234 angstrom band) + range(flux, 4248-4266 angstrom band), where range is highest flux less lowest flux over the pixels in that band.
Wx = 0.34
